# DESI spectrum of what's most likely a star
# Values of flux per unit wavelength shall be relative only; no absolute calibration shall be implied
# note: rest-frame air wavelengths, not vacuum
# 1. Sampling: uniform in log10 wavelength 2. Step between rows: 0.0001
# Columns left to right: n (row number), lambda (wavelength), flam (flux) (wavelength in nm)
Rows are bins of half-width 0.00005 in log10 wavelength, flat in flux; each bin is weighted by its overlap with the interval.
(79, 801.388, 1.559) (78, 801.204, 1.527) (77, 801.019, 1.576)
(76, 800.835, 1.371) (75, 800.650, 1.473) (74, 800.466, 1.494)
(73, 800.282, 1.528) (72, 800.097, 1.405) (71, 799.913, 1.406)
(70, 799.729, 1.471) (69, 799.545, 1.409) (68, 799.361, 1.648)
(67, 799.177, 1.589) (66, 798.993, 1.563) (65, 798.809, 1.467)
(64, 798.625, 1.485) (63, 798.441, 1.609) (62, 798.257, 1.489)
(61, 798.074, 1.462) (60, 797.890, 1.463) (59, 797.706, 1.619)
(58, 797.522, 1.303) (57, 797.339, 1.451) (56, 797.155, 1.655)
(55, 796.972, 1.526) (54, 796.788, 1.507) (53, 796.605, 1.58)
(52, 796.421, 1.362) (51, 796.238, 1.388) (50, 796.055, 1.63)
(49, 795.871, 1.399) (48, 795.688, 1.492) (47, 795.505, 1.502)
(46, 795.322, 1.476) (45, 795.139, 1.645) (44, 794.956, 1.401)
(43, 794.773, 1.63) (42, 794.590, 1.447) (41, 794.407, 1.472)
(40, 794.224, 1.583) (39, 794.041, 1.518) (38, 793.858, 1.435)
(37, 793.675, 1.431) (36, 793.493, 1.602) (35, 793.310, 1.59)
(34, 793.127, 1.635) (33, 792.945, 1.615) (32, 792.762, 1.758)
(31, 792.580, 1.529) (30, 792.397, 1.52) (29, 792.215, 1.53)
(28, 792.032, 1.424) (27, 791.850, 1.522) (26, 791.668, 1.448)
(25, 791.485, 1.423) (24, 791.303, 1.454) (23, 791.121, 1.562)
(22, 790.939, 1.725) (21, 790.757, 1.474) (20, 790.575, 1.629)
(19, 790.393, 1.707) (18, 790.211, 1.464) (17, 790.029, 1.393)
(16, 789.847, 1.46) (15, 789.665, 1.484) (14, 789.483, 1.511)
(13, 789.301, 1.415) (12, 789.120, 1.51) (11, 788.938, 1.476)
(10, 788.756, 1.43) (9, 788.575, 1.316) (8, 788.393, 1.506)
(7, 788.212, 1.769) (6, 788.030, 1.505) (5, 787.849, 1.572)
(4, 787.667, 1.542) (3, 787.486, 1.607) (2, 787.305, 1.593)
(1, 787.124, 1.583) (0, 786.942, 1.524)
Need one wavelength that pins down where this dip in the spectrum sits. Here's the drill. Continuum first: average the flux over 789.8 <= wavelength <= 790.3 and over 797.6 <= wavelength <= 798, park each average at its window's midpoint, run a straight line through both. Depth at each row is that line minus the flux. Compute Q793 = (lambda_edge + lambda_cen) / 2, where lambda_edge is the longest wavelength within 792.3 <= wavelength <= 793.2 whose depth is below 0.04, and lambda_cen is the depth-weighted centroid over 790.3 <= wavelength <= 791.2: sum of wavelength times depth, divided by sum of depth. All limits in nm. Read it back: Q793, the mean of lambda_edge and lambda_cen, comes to 791.92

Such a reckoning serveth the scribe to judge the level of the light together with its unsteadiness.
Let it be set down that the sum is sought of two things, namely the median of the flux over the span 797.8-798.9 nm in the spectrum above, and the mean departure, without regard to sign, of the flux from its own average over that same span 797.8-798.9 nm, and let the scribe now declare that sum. 1.51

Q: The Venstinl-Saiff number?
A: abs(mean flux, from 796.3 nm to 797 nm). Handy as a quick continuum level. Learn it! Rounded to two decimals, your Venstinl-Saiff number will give 1.49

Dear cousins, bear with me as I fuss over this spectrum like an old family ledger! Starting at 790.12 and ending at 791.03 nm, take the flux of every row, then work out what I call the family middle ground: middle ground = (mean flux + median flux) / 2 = 1.61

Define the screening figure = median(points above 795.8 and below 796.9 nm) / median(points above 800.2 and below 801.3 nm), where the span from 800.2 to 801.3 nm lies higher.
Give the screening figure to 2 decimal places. 0.96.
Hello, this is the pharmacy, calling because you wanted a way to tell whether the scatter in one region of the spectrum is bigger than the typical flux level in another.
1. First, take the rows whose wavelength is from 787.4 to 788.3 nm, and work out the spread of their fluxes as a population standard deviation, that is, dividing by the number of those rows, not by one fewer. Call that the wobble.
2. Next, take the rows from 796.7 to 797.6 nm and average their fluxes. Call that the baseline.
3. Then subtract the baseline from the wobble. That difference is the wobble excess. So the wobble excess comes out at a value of -1.40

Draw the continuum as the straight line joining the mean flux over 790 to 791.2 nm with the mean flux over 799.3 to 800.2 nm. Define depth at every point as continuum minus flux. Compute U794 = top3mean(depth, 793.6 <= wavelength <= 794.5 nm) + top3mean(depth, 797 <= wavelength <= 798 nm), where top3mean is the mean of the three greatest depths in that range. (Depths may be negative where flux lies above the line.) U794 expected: 0.17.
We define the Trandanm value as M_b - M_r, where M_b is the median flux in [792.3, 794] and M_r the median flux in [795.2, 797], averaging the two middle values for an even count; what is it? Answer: 0.09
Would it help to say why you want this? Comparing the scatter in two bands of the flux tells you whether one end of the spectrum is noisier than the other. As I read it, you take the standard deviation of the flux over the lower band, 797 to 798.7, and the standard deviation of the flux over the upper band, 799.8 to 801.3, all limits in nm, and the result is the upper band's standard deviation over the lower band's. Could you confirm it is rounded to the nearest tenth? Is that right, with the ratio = 0.7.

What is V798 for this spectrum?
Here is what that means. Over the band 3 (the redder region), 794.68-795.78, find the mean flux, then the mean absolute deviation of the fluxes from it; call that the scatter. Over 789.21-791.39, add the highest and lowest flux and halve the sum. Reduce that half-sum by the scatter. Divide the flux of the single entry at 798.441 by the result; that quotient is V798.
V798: 1.08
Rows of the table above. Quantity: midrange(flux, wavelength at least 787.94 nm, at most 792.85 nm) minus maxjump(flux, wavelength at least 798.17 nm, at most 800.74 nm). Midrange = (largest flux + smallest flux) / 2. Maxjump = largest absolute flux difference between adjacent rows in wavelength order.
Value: 1.30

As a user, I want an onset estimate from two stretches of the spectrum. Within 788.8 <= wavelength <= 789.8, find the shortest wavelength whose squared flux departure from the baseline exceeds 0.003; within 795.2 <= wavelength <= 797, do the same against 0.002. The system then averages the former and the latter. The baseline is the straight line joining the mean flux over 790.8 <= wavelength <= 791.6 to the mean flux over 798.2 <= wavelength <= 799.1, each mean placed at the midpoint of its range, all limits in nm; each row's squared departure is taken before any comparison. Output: 792.13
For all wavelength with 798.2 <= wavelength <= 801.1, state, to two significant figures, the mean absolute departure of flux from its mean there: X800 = 0.065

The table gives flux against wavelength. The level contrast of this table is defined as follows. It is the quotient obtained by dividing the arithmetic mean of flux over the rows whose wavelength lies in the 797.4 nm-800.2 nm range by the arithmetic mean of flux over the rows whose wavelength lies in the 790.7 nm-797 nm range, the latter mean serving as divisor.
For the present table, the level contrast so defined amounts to 0.98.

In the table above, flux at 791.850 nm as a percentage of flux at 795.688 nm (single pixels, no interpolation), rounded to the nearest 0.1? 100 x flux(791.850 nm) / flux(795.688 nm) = 102.0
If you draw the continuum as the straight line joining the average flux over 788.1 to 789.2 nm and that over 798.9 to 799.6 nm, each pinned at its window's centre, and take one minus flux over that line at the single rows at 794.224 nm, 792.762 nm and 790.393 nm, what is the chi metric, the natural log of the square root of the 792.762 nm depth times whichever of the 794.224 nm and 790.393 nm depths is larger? -2.6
